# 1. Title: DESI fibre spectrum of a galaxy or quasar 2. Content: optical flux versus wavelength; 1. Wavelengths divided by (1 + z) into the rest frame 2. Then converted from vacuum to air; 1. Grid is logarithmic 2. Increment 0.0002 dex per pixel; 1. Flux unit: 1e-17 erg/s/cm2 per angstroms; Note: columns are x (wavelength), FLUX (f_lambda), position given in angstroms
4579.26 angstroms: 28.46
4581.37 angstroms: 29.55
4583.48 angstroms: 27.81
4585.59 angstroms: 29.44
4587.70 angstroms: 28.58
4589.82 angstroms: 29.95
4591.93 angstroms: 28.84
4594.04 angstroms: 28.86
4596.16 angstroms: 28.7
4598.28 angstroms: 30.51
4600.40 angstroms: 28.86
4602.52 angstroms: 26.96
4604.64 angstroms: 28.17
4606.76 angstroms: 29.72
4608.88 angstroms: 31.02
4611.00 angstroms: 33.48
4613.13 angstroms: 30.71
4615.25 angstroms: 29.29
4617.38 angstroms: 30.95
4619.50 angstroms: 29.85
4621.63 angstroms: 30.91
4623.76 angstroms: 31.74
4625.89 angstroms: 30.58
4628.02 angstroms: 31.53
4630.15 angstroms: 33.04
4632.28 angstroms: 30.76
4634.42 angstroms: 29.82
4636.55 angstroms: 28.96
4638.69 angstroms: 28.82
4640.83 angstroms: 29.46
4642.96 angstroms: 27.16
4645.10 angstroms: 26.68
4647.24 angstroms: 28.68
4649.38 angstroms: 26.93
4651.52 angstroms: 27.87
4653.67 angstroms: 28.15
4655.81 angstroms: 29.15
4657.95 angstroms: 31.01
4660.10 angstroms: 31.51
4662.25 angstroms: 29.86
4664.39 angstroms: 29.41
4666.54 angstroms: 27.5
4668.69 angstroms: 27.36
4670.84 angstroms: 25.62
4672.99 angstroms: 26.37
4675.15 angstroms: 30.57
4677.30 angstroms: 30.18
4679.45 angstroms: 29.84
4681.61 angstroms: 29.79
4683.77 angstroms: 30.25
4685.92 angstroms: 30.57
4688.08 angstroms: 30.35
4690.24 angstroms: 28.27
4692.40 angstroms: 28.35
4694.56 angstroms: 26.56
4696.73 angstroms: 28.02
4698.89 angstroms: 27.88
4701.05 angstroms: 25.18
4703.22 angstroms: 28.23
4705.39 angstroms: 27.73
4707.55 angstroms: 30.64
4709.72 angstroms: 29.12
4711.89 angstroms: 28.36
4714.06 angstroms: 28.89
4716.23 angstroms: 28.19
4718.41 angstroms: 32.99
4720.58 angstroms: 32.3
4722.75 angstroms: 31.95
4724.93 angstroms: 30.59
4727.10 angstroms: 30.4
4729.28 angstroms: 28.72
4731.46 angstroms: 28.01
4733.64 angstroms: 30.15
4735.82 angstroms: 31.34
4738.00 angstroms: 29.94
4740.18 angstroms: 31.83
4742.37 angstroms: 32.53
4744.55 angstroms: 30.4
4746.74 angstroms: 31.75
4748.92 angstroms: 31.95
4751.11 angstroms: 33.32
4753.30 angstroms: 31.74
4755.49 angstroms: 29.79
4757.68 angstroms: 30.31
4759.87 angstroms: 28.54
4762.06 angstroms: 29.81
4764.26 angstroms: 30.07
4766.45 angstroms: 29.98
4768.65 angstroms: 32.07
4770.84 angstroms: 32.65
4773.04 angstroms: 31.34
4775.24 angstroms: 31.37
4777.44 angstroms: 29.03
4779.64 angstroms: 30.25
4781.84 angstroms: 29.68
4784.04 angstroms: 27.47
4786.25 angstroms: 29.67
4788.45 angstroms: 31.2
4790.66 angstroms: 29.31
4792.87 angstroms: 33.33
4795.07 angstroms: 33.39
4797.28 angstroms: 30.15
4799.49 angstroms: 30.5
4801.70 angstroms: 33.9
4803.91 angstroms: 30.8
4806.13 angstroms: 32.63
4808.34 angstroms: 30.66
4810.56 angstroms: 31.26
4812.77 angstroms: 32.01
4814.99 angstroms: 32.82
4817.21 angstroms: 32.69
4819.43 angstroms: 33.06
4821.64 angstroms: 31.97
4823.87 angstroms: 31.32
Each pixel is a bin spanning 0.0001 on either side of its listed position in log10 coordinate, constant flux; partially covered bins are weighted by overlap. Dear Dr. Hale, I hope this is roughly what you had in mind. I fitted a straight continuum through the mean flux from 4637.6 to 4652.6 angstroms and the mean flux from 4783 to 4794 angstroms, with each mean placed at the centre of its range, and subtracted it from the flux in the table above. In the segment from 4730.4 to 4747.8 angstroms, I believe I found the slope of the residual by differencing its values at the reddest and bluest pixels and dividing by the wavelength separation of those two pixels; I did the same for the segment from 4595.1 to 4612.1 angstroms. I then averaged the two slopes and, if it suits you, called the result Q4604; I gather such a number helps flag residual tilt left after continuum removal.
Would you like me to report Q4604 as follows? 0.27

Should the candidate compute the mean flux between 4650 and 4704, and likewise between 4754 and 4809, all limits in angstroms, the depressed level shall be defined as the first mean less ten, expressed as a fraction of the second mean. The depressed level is 0.609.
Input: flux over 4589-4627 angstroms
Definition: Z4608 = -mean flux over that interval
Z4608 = -30.0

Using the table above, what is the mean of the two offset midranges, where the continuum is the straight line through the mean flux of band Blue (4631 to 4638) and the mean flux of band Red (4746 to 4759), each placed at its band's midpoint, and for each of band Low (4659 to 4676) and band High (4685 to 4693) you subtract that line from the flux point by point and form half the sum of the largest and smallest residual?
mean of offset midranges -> -1.44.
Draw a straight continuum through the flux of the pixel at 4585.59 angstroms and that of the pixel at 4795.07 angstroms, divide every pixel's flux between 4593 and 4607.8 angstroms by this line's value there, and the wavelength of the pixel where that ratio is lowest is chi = 4602.52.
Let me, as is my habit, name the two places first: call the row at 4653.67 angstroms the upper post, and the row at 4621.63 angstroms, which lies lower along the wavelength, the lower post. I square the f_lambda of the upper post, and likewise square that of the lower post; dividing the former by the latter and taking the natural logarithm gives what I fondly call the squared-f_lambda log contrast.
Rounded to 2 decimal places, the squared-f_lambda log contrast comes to -0.19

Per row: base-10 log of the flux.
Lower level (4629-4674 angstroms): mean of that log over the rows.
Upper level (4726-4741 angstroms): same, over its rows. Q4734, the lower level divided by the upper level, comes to 0.987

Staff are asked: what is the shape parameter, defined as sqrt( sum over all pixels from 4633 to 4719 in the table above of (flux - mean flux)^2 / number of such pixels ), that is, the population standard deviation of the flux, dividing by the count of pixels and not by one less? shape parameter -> 1.62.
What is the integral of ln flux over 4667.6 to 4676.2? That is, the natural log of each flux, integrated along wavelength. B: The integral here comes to 28.5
